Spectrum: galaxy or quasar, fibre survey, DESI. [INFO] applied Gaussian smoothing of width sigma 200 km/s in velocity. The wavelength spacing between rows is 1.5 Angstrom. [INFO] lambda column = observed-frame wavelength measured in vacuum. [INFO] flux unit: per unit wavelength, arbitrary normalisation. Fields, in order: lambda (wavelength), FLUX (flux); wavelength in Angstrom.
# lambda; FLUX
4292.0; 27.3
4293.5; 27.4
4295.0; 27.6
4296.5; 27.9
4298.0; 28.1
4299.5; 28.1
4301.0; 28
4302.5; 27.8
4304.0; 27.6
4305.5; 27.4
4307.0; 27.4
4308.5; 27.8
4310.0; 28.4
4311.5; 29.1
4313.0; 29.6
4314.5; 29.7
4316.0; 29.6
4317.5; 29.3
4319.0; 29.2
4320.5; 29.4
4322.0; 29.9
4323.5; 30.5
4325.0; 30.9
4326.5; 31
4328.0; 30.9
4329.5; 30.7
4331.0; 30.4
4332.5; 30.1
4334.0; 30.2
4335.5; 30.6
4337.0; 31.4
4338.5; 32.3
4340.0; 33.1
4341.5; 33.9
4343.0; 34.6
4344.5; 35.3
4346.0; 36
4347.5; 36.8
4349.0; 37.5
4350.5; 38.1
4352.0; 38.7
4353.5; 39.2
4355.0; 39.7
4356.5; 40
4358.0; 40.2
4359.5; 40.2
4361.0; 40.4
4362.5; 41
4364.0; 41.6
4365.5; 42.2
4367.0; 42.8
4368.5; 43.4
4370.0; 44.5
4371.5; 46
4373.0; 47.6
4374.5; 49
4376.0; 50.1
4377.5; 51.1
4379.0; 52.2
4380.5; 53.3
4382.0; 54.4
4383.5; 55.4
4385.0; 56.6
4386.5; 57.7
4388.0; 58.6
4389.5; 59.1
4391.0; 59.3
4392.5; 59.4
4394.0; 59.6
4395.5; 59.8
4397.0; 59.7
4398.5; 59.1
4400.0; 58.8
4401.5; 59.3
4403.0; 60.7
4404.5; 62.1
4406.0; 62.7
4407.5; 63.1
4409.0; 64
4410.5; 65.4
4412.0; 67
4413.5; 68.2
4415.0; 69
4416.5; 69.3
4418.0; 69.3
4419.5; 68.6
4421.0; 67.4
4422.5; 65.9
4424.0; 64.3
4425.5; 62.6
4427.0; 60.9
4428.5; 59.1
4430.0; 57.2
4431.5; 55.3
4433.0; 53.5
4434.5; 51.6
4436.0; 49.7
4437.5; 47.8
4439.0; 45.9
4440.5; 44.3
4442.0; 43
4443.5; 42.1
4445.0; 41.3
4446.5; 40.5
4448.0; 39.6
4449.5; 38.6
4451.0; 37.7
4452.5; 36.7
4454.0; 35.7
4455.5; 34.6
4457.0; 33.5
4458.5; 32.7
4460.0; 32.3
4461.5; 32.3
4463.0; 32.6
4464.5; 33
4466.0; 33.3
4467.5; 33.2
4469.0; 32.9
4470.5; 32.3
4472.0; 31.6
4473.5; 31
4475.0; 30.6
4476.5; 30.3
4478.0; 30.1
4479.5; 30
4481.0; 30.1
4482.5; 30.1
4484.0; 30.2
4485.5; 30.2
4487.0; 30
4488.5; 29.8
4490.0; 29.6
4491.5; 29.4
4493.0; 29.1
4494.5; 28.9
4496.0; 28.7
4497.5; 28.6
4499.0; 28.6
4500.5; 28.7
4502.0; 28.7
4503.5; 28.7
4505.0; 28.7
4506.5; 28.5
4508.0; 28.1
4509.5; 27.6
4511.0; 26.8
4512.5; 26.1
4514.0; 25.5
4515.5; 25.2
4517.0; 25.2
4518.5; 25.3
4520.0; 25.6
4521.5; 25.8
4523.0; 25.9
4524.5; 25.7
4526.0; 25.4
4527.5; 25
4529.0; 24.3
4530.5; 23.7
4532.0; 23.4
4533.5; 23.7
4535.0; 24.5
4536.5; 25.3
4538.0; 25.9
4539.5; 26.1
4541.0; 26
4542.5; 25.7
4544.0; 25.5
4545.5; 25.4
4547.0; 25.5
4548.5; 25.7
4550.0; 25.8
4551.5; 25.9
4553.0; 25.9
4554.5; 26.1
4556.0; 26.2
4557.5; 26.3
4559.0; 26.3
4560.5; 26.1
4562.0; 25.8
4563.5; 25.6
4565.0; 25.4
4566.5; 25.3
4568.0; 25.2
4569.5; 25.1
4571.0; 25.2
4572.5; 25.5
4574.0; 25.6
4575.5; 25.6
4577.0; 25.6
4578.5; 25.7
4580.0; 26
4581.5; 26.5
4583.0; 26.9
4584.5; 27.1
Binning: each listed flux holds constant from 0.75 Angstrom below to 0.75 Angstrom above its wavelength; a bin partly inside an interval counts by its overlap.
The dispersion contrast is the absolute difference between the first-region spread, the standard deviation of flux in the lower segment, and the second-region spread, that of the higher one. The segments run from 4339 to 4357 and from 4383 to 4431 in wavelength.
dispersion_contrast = 1.8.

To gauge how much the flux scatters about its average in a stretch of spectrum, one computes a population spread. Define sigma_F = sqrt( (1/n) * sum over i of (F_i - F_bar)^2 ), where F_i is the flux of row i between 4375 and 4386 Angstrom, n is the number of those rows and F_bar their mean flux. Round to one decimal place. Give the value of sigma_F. 2.2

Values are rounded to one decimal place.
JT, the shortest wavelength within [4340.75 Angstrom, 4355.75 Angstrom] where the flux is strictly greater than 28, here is 4341.5 Angstrom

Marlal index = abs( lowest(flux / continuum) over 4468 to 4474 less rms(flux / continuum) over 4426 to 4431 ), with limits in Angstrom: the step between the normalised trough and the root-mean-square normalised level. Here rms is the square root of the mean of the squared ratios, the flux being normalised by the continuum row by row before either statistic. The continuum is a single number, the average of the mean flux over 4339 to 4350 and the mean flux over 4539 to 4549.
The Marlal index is 0.92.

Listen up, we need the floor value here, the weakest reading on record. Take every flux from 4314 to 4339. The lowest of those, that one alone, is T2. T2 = 29.2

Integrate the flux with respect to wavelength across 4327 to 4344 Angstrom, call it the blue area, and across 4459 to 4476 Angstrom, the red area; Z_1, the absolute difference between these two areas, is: 10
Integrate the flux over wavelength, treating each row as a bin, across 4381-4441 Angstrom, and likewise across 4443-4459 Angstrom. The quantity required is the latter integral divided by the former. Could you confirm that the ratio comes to 0.17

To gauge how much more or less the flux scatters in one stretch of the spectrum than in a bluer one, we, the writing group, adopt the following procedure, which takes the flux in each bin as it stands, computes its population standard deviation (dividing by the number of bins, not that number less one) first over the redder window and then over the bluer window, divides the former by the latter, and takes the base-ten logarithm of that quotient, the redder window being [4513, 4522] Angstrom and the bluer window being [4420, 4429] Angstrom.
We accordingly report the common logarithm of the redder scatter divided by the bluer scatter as -1.1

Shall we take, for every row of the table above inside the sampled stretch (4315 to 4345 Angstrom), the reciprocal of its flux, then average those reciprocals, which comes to 0.032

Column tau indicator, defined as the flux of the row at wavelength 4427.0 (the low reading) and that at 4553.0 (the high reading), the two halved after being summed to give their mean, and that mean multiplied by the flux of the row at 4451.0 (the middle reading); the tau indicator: 1636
